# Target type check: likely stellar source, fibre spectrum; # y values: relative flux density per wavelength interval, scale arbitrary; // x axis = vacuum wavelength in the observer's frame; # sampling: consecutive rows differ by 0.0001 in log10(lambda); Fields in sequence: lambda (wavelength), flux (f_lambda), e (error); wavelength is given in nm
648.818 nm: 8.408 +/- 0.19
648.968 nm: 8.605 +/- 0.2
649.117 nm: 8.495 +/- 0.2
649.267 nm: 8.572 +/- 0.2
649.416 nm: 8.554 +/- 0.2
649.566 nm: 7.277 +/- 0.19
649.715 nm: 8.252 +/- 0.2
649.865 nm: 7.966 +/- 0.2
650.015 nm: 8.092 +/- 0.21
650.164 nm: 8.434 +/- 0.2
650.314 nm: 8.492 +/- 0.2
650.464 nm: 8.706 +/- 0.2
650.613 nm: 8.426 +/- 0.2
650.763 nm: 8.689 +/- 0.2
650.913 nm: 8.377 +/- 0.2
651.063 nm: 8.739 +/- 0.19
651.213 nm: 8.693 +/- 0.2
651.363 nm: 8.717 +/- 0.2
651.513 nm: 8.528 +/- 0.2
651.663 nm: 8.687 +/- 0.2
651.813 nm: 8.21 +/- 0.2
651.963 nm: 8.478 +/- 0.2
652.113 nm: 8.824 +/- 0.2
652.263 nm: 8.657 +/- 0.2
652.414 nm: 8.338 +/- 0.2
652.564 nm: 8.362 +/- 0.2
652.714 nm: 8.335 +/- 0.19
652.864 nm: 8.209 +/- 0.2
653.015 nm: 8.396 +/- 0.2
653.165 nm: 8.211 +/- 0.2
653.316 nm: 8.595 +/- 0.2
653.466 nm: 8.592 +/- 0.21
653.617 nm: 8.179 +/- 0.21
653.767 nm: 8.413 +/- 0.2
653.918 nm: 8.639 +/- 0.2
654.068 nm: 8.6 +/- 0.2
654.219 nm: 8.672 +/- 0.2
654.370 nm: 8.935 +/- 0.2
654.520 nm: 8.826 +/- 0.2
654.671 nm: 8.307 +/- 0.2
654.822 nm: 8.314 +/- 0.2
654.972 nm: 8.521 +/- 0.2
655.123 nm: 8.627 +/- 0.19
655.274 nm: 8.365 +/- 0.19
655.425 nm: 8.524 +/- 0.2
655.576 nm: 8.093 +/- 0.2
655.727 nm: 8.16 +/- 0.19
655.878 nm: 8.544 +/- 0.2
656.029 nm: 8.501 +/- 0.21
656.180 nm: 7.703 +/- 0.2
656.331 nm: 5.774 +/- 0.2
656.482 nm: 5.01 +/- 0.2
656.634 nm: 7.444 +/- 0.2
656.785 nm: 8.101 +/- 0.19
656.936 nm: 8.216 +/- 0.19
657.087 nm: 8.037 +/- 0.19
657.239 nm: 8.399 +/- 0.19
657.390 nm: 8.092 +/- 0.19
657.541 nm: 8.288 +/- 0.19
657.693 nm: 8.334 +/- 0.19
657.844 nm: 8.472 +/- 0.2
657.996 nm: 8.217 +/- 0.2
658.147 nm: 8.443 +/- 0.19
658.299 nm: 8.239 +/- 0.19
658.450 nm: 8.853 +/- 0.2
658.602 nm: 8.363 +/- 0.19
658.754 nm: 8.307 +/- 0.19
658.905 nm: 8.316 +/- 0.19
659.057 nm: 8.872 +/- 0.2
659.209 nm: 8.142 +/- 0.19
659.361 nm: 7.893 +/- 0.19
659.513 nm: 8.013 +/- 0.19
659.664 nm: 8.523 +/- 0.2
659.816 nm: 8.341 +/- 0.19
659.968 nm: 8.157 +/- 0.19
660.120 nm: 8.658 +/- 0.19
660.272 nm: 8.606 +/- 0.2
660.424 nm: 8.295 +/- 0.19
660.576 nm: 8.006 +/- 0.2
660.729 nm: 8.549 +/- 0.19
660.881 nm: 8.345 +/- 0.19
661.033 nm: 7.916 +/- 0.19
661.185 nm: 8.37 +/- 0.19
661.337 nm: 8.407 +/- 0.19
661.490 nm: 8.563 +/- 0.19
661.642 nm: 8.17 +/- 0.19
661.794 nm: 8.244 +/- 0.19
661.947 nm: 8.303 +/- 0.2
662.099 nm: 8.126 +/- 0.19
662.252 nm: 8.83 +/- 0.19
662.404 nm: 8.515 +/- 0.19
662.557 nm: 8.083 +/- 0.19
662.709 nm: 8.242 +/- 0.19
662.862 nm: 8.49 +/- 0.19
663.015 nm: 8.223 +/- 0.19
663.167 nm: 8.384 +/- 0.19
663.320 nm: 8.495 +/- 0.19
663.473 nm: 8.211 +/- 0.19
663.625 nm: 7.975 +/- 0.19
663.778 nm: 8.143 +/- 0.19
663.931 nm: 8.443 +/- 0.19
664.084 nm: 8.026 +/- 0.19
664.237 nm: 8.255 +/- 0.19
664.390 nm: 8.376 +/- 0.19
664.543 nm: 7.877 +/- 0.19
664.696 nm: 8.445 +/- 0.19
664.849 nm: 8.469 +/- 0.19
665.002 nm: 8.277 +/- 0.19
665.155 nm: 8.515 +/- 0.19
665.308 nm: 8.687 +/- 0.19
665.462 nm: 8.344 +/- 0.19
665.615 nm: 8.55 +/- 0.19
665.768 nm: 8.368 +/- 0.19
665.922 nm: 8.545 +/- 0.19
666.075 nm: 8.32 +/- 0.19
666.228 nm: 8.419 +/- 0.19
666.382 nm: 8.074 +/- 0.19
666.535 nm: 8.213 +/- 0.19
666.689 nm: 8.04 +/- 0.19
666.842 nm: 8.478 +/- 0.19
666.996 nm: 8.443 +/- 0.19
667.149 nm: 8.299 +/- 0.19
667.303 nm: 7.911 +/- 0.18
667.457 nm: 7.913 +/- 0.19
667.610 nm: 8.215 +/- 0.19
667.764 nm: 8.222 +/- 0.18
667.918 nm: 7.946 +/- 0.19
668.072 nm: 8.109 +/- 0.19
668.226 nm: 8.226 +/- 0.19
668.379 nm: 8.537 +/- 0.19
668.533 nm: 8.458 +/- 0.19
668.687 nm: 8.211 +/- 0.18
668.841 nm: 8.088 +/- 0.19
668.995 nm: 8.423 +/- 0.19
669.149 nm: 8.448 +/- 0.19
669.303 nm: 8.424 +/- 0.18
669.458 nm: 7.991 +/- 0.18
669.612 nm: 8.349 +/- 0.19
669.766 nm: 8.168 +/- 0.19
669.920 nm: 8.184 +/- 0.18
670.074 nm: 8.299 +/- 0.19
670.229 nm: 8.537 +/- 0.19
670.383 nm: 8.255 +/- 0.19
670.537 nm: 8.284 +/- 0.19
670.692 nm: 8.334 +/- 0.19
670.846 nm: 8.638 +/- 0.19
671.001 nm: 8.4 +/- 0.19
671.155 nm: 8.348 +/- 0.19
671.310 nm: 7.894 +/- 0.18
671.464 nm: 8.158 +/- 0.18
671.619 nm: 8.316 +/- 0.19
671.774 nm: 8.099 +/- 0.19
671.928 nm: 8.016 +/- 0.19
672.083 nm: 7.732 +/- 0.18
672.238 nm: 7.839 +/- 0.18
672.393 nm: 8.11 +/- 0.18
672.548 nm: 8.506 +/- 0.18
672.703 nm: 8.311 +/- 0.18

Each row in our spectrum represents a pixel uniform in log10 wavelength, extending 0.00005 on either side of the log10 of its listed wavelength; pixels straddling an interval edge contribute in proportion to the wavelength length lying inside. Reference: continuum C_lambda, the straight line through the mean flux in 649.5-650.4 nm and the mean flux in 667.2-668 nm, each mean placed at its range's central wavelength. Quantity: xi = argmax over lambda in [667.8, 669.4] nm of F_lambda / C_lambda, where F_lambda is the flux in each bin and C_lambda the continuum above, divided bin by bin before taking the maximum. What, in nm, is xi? 668.379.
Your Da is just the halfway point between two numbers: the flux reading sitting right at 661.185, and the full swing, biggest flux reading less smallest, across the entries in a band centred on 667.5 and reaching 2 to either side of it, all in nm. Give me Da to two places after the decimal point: 4.50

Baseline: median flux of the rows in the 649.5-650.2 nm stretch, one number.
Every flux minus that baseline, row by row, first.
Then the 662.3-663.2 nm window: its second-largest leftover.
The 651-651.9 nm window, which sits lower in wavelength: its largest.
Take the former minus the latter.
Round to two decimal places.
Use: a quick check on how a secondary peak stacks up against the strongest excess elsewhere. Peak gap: -0.25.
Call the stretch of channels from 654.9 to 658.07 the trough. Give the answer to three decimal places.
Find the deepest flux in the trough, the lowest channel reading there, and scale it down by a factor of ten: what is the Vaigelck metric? 0.501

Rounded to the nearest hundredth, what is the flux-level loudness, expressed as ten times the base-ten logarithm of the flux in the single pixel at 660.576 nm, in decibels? 9.03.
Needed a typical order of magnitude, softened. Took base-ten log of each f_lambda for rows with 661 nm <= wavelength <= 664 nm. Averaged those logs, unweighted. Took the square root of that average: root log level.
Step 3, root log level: 0.959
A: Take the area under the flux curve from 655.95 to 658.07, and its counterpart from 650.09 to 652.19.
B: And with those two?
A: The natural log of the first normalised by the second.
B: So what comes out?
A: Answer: -0.091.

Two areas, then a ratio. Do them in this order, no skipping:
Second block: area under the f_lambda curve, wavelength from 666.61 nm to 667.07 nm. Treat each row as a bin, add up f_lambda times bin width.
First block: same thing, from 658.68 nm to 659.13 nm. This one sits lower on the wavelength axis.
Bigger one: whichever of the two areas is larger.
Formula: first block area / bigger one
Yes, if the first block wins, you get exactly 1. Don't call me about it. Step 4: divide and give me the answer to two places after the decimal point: 1.00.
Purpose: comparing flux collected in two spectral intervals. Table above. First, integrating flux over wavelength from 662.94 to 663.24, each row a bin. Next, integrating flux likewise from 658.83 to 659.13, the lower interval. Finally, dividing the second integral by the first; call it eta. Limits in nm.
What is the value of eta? 1.03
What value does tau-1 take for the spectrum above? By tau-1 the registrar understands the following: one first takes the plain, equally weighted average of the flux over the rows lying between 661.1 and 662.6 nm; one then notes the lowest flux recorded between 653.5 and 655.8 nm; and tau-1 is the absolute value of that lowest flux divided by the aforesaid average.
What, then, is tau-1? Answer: 1.0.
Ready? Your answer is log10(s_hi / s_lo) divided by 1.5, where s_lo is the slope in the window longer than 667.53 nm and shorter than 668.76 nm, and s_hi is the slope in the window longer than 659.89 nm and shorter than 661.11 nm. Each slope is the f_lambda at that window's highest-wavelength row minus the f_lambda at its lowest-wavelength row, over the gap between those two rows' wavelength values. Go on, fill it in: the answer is 1.2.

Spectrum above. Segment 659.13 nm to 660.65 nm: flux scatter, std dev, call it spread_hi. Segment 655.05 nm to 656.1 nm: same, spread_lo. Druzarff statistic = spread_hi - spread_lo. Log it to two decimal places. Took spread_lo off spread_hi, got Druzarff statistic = 0.06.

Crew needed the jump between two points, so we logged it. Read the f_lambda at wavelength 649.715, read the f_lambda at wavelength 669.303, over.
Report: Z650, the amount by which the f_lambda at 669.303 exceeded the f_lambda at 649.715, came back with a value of 0.2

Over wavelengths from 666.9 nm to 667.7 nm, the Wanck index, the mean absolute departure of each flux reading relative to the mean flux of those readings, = 0.195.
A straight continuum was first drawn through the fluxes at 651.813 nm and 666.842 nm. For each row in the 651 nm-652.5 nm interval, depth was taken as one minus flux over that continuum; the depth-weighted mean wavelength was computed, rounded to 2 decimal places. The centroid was 651.65 nm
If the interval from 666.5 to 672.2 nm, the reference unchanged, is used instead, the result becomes 669.52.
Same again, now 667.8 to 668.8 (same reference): 668.17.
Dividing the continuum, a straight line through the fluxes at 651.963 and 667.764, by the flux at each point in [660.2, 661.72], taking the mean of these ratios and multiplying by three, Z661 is 3.01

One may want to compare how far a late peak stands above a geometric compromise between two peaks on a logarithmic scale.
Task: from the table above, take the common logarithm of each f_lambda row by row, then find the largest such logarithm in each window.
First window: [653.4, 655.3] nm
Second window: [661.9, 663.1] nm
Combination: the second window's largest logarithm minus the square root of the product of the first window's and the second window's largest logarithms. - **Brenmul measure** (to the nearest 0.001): -0.003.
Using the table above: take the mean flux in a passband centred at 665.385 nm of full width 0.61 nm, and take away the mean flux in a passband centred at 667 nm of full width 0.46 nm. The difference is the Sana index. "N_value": 0.12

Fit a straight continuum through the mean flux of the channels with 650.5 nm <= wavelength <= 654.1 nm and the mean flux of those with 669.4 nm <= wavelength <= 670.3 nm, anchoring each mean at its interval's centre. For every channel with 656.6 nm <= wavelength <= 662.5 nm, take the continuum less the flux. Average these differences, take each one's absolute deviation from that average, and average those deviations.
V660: 0.21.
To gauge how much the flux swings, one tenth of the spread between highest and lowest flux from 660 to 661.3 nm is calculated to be 0.074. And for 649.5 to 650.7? 0.143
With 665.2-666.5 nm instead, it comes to 0.061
